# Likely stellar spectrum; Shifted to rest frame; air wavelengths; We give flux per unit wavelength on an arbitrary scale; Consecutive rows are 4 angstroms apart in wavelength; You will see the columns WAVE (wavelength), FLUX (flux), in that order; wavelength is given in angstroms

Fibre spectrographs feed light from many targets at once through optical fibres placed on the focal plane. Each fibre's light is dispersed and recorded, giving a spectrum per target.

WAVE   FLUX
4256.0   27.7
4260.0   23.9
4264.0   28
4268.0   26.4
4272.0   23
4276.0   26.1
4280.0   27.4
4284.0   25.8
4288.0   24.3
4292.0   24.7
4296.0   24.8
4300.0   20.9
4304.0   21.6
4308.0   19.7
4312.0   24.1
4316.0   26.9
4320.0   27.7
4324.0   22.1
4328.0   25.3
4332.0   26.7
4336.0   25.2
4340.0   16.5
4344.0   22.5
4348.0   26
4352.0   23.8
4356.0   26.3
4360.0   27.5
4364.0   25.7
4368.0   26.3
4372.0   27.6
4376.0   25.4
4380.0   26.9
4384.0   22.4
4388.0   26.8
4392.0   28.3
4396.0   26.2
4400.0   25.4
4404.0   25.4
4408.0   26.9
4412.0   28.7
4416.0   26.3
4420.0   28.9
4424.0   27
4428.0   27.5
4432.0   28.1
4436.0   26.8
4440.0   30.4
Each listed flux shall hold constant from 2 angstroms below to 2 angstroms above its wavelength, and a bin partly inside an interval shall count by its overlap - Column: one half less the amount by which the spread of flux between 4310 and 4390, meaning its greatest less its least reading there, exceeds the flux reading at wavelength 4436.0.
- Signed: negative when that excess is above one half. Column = 16.1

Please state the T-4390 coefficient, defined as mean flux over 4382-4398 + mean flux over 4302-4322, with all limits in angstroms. 50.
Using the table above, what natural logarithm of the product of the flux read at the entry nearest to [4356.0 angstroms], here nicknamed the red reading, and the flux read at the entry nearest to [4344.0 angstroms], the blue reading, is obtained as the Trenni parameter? 6.38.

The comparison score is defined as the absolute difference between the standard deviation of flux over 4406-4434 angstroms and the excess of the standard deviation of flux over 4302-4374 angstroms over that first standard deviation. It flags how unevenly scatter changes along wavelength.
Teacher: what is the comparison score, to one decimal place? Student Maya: 1.1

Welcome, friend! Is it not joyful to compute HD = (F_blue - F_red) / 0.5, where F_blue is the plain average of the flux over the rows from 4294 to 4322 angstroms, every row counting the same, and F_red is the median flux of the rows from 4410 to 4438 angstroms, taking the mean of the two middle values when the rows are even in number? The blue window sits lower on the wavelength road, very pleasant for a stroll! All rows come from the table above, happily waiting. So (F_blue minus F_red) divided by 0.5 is -8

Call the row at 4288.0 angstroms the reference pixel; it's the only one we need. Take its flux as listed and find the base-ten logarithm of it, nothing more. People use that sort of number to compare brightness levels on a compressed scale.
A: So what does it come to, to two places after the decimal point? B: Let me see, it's 1.39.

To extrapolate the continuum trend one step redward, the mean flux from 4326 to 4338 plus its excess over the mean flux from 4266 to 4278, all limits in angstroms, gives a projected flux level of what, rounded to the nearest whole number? 26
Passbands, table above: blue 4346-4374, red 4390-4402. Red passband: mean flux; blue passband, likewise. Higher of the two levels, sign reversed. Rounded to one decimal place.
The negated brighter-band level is -26.6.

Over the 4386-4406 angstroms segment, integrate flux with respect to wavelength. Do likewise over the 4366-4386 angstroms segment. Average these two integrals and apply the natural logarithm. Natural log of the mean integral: 6.26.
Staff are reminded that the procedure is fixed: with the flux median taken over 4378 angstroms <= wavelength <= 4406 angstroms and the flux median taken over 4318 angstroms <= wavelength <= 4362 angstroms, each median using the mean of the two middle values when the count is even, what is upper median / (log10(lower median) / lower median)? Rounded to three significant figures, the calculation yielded 472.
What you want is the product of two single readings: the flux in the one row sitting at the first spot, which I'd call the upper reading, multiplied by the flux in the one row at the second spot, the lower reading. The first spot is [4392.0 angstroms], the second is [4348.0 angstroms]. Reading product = 736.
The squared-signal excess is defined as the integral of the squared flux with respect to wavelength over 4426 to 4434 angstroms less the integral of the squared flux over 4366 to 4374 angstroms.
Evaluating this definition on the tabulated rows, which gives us 370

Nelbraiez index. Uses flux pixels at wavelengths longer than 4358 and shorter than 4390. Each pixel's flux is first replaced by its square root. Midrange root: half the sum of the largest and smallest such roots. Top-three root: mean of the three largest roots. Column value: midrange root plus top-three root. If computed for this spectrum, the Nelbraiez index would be 10.2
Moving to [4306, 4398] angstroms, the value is 10.0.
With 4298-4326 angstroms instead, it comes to 10.0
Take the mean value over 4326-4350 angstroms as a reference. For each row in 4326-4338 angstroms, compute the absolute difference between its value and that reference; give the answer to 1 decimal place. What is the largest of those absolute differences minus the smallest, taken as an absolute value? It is 1.5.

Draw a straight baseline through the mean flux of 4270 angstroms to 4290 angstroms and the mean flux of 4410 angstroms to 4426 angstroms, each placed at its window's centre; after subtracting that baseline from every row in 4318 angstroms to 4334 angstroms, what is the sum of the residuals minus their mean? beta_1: -2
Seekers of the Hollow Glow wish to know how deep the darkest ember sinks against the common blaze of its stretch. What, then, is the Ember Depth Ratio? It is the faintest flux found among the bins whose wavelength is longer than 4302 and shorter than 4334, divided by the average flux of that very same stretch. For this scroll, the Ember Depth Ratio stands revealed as 0.81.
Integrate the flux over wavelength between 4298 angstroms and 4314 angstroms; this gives 345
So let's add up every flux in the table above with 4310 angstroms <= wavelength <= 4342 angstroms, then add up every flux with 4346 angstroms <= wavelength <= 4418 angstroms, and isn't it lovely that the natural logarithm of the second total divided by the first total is 0.9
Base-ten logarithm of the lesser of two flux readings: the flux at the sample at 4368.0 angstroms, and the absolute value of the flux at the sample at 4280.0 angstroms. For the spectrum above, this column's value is 1.42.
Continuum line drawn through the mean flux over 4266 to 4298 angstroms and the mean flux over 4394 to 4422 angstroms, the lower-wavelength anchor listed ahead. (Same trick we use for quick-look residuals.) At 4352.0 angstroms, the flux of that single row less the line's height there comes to -2.4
